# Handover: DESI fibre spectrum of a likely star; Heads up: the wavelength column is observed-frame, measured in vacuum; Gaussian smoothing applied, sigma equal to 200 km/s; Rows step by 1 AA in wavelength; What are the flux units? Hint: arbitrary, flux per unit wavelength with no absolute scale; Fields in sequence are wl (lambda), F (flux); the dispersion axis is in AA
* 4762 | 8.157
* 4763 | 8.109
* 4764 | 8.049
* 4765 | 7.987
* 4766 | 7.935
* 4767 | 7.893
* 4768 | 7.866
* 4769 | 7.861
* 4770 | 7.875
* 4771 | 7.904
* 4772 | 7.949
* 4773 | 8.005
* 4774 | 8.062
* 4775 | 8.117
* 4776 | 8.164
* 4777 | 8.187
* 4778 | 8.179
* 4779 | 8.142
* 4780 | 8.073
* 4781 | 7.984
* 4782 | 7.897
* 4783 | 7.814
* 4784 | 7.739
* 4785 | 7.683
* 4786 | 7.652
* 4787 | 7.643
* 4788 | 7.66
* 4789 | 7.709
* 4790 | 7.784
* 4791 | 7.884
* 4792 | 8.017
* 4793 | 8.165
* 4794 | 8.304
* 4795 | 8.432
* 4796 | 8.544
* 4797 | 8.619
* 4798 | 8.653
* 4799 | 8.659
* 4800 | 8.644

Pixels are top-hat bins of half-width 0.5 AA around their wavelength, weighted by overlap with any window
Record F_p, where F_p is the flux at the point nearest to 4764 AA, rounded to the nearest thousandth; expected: 8.049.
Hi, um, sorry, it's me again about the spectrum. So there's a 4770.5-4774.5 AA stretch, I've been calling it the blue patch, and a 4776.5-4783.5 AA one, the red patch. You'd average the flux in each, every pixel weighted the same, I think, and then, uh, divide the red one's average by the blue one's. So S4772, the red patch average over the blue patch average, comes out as 1.01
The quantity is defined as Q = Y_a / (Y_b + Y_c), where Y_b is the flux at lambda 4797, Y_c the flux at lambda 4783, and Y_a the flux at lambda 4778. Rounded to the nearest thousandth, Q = 0.498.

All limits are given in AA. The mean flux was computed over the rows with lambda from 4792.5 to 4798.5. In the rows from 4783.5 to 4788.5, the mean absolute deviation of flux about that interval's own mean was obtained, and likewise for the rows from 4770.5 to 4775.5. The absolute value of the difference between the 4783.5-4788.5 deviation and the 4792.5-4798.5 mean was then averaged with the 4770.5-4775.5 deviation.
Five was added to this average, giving 9.25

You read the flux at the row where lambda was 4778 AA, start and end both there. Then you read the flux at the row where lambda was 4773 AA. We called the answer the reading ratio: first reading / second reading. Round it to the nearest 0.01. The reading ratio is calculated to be 1.02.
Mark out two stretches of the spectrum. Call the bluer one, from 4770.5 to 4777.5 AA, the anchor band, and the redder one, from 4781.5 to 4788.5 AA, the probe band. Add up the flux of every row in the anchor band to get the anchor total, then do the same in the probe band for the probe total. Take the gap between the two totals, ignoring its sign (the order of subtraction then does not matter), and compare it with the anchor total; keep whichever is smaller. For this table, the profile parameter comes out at 2.3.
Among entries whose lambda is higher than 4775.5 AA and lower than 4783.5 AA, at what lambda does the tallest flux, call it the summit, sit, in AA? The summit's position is 4777 AA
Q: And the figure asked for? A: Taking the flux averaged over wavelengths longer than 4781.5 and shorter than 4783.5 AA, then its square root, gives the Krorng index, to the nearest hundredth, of 2.80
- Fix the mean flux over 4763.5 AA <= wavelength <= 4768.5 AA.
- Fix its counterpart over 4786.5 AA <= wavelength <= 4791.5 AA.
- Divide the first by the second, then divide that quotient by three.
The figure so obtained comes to 0.342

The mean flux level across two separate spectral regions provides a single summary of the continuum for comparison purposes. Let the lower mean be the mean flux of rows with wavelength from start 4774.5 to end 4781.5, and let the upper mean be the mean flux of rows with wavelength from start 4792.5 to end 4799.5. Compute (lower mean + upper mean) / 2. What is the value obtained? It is 8.30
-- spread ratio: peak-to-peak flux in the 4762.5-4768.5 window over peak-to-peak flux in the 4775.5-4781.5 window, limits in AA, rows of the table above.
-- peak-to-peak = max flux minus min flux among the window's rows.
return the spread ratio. 1.2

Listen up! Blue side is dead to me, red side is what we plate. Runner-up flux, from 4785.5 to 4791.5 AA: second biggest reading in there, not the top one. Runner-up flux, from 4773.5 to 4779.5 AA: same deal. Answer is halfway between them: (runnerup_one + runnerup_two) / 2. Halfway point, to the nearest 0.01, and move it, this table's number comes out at 7.98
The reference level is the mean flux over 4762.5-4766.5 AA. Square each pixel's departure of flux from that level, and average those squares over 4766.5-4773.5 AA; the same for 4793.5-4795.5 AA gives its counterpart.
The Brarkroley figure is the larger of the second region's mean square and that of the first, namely 0.13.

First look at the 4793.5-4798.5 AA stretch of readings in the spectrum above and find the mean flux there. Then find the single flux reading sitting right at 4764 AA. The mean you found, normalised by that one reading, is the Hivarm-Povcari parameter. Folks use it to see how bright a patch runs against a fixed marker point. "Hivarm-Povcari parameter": 1.06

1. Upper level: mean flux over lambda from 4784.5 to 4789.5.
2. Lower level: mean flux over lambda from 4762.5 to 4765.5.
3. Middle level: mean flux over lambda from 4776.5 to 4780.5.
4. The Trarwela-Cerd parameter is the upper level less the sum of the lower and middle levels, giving -8.52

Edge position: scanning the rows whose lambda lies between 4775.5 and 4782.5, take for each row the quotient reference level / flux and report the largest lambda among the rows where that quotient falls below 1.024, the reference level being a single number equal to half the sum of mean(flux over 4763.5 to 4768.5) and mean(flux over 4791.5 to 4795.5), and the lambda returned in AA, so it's 4781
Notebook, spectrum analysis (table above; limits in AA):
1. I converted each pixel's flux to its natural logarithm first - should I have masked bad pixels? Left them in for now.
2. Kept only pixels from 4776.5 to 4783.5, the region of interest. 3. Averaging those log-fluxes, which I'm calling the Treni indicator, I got 2.08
